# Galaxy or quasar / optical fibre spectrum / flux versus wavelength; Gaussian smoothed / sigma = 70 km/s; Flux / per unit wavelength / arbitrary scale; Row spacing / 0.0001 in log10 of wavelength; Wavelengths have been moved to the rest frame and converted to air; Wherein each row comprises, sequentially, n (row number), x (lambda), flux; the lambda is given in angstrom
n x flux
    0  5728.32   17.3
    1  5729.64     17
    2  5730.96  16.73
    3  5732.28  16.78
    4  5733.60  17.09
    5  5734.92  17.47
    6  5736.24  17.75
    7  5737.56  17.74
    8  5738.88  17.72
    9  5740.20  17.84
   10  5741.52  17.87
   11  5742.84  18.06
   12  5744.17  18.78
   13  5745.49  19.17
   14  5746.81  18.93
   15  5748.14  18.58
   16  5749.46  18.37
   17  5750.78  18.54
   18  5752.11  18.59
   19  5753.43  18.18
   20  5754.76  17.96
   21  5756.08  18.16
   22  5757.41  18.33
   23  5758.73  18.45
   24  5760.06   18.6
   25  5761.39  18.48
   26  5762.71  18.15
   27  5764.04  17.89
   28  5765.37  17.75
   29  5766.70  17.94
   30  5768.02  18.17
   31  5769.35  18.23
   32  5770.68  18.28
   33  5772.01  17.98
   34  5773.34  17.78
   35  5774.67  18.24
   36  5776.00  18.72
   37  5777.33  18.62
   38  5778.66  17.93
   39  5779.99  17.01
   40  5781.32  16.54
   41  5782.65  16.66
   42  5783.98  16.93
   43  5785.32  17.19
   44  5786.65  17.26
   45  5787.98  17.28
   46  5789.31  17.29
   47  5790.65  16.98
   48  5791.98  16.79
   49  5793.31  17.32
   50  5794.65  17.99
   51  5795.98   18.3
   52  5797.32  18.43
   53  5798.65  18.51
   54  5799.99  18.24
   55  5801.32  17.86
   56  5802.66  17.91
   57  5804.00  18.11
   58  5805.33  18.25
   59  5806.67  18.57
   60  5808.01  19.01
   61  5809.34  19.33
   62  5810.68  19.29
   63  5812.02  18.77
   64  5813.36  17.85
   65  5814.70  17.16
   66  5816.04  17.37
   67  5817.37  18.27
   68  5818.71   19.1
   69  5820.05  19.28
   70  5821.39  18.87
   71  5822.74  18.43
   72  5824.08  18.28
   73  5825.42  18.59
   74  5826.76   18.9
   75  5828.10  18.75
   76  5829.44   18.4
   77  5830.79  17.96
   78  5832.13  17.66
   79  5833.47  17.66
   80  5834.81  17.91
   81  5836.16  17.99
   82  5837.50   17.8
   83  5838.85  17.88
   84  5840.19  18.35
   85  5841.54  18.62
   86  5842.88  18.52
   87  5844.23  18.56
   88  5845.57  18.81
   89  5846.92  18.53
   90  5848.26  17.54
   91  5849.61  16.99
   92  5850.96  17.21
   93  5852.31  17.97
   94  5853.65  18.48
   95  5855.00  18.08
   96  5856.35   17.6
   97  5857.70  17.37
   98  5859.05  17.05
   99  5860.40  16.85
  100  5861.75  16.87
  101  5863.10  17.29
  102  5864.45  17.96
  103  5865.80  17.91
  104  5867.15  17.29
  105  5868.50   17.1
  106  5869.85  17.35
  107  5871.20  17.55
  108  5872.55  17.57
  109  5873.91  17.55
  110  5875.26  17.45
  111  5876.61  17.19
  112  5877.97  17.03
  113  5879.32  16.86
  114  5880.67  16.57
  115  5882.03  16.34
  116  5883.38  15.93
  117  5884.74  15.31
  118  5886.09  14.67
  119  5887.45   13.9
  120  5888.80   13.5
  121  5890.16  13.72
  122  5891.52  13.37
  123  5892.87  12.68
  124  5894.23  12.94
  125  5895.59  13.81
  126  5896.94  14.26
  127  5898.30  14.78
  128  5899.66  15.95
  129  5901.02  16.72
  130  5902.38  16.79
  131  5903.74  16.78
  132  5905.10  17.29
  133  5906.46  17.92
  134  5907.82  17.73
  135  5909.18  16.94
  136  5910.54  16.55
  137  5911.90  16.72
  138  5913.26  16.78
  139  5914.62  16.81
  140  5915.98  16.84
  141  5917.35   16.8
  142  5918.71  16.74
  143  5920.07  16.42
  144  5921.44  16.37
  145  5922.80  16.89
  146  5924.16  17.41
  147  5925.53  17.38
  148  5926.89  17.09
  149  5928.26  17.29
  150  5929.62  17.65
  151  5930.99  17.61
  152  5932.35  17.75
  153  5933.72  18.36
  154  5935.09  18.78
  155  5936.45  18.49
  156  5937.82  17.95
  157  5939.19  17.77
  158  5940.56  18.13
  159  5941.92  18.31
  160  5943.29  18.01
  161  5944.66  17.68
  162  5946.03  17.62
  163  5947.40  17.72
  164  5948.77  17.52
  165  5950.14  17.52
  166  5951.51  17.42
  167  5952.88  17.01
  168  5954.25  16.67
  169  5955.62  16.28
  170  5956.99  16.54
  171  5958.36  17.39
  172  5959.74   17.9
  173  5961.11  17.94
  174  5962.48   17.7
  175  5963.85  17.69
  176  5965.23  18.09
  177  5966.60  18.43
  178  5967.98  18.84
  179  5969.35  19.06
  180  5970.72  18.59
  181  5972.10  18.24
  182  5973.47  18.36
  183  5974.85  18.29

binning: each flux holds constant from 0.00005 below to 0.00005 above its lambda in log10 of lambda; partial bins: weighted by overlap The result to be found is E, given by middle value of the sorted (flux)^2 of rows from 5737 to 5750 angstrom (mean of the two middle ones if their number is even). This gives 332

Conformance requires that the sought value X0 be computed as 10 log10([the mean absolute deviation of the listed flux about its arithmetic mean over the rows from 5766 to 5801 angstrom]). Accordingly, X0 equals -2.3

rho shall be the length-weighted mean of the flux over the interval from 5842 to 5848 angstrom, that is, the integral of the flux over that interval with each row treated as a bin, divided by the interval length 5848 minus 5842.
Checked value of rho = 18.6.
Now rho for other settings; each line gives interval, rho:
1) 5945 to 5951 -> 17.6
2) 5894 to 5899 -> 14.0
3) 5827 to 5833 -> 18.2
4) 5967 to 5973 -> 18.7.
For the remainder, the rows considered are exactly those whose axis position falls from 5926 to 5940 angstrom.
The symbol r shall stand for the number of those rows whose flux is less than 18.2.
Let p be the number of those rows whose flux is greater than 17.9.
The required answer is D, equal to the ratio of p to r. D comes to 0.6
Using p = 4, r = 7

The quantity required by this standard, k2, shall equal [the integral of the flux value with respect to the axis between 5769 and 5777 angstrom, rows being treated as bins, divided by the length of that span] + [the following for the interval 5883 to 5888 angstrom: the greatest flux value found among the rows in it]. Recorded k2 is 34.1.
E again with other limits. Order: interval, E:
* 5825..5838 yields 323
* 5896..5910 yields 282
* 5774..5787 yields 297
